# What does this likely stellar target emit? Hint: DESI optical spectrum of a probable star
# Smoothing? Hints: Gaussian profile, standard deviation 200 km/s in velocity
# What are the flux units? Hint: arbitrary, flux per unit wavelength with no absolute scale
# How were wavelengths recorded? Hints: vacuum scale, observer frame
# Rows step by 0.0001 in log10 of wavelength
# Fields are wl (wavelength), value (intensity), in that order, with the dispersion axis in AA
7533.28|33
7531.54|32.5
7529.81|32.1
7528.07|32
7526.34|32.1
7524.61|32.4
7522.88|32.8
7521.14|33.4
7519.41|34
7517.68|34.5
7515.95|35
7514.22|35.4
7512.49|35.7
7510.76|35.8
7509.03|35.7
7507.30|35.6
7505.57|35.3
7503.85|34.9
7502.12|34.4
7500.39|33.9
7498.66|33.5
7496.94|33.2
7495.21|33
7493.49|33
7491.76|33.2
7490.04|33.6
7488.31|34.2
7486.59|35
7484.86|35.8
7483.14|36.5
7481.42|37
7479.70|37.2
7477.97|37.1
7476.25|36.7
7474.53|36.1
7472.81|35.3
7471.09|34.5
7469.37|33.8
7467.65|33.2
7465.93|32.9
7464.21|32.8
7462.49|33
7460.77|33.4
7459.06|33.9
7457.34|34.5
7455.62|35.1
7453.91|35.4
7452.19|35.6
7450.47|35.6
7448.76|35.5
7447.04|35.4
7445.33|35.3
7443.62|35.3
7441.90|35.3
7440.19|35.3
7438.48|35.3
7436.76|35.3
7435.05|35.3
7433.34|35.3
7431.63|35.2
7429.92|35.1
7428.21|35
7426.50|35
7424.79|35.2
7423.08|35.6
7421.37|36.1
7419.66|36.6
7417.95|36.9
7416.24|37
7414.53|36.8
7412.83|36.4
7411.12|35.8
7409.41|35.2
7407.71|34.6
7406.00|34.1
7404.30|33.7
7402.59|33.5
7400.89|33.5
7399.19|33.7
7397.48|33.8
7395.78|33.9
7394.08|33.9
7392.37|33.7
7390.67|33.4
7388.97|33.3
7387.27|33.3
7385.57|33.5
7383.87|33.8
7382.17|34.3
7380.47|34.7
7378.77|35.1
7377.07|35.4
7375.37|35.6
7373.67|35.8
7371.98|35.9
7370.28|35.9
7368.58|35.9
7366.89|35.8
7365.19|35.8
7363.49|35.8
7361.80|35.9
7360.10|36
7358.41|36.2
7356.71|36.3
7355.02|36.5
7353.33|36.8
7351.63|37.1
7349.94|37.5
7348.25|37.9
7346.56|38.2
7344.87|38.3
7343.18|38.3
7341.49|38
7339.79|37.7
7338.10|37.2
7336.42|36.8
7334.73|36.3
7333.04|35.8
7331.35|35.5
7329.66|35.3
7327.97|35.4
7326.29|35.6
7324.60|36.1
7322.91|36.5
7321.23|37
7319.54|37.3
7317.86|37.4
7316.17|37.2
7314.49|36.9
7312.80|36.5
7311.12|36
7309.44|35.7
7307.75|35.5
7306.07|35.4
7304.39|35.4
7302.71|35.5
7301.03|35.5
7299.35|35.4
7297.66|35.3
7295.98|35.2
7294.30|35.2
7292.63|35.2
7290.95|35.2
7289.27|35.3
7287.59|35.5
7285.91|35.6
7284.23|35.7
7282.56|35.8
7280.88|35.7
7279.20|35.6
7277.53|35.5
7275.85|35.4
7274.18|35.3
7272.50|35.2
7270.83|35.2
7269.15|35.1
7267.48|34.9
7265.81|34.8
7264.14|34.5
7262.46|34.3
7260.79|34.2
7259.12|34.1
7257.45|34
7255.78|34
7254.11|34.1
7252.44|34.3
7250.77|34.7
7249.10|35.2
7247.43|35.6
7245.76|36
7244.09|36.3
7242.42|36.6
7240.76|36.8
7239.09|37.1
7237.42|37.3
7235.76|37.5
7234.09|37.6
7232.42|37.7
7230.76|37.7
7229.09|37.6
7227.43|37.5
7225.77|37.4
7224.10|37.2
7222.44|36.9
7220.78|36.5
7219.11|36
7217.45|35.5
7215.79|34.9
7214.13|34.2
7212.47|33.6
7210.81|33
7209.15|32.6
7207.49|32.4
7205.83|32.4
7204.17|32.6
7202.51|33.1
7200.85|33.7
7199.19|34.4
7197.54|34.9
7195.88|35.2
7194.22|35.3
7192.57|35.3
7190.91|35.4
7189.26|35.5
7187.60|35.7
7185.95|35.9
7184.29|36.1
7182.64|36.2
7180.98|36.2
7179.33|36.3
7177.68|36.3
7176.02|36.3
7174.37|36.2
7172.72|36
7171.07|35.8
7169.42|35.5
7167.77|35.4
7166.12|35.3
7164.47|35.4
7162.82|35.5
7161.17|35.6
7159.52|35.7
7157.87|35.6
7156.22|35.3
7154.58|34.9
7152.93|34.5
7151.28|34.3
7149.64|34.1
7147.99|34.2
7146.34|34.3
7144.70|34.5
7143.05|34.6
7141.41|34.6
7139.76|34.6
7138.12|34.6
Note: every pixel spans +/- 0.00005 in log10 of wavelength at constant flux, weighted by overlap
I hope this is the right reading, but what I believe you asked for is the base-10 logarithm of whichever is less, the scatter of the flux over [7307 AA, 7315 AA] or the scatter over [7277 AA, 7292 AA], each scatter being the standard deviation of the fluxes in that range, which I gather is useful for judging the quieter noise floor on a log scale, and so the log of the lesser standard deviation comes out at -0.7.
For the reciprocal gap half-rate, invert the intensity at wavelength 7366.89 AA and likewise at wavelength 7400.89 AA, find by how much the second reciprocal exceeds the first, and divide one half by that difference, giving 261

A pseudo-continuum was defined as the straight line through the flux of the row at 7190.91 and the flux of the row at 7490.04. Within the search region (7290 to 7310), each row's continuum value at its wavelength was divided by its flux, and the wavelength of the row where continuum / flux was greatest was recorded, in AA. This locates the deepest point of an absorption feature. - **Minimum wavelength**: 7290.95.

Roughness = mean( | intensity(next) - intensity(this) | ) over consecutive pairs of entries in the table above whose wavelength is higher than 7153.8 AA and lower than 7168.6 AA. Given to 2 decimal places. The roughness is 0.16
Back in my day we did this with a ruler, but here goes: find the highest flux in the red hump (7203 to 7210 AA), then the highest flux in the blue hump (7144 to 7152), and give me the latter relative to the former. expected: 1.06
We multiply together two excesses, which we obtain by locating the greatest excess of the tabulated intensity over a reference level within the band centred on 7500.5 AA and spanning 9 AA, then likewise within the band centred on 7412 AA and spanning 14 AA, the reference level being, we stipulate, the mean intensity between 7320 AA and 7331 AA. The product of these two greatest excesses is -1.1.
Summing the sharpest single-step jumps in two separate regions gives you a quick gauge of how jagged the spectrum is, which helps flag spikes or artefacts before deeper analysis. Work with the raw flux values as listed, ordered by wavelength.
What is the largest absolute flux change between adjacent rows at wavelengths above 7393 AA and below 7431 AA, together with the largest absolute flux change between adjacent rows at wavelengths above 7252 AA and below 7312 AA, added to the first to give 0.90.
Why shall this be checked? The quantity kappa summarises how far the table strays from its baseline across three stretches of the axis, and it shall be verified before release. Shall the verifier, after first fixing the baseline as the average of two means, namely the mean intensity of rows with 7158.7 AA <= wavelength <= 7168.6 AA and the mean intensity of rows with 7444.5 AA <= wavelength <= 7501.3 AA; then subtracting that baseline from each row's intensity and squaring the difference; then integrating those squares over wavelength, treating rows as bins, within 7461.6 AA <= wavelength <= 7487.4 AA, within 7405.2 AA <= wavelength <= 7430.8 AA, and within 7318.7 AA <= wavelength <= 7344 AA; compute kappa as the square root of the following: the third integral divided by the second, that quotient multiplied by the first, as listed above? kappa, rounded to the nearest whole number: 13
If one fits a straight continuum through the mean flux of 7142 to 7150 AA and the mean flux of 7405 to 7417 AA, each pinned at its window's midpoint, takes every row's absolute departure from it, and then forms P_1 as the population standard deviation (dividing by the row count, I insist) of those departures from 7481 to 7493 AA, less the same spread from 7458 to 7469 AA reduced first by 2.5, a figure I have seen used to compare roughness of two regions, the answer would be 3.1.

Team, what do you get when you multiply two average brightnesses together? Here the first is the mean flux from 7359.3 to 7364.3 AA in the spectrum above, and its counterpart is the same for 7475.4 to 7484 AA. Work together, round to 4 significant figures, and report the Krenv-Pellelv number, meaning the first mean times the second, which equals 1325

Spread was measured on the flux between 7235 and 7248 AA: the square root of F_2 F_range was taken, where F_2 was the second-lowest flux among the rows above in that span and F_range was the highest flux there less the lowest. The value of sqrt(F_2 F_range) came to 8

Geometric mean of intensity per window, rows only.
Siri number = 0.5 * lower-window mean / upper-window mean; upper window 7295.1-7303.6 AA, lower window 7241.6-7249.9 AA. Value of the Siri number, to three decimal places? 0.508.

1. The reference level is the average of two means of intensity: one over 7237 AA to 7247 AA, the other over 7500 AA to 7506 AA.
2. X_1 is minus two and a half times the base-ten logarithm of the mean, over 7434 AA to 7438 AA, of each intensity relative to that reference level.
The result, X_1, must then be 0.011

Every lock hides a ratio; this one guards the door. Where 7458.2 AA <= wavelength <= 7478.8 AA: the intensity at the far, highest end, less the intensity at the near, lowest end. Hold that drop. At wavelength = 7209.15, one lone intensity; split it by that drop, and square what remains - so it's 104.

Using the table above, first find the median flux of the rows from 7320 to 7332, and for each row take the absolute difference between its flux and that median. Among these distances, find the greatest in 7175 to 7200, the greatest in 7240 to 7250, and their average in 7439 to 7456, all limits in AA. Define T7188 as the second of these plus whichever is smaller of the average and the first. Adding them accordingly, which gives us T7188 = 1.4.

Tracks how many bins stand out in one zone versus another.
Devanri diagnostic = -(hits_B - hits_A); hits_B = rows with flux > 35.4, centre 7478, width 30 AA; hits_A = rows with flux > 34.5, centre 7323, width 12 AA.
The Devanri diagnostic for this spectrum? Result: 0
